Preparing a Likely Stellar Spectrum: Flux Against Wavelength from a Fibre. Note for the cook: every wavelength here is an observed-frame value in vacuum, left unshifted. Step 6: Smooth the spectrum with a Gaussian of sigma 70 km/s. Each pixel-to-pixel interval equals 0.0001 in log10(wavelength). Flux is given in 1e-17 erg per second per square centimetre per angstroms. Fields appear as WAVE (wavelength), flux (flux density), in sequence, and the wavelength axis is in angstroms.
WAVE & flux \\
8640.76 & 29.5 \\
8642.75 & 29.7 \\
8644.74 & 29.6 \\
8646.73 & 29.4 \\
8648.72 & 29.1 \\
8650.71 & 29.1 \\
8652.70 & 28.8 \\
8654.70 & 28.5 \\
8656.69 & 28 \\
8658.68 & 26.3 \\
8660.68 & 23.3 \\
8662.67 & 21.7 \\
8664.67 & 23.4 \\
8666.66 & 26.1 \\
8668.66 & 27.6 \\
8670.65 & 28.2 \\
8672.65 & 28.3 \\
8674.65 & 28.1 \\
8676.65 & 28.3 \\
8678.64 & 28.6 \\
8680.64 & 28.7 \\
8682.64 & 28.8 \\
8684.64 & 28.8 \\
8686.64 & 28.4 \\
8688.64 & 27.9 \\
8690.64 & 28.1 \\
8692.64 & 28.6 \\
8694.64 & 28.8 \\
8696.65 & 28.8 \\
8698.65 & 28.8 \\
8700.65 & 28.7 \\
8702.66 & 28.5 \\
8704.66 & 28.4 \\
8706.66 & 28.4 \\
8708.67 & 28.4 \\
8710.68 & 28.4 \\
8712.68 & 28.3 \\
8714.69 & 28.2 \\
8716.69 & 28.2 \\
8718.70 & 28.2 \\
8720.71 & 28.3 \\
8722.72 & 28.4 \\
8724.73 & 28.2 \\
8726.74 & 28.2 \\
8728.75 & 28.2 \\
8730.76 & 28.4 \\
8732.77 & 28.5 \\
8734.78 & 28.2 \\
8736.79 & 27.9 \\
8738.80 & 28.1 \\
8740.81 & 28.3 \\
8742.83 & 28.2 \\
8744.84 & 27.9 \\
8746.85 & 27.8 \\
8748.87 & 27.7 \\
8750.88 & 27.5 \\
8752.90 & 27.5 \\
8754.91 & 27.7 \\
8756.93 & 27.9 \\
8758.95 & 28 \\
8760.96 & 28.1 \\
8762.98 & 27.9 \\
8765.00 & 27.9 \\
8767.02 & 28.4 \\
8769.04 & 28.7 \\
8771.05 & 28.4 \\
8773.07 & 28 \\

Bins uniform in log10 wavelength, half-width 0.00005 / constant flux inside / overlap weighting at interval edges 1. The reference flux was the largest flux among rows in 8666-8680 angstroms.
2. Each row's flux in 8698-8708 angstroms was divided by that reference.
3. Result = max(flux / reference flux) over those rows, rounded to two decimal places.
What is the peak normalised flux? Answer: 1.01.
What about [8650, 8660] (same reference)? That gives 1.02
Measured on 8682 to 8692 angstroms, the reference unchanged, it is 1.01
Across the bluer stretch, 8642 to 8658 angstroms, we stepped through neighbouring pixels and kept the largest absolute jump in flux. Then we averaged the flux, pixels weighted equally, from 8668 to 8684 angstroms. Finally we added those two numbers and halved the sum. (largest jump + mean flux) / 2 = 14.4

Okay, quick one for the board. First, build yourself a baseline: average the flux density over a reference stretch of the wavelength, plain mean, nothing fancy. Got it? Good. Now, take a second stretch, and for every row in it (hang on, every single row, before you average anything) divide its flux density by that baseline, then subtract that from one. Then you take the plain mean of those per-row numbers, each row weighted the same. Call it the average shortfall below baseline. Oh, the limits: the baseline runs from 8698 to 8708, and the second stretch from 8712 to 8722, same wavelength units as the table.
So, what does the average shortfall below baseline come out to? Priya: 0.011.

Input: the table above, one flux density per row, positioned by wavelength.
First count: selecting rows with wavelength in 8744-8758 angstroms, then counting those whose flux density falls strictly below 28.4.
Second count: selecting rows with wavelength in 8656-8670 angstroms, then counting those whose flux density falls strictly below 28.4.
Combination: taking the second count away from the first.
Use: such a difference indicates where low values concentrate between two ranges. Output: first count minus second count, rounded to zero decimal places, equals 0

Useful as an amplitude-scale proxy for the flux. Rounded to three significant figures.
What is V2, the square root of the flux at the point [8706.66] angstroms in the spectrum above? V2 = 5.33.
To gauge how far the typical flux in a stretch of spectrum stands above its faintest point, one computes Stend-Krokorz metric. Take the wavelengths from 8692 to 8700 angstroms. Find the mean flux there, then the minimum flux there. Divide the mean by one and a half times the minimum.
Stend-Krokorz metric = 0.670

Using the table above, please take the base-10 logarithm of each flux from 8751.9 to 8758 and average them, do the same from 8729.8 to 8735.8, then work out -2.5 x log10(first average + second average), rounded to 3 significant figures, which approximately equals -1.15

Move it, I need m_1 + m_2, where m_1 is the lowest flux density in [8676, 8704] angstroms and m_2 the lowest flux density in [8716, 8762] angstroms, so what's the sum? 55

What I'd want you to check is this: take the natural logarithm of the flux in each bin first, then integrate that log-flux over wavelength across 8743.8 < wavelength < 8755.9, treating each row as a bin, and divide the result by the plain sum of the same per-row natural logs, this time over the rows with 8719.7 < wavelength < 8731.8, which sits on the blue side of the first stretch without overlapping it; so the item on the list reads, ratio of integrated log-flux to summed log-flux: 2.00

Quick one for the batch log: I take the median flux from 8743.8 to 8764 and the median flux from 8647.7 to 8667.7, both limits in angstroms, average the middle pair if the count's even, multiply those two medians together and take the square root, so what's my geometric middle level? 27.5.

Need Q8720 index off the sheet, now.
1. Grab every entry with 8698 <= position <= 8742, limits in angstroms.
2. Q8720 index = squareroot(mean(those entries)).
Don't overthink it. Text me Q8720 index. 5.32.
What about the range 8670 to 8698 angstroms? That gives 5.33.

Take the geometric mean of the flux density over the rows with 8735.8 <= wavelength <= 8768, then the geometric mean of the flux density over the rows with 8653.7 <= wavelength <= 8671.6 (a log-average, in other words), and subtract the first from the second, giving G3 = -2.1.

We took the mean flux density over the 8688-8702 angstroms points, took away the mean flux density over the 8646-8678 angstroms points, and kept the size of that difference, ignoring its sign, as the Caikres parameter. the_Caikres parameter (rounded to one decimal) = 1.4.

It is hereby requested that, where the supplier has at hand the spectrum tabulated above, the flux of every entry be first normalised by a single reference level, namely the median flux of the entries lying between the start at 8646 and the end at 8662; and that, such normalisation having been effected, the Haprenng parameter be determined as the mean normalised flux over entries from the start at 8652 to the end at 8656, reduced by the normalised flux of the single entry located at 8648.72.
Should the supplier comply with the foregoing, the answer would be -0.02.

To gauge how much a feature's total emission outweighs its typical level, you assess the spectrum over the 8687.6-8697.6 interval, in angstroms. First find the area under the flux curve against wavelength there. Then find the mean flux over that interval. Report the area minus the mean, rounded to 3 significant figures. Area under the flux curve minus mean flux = 256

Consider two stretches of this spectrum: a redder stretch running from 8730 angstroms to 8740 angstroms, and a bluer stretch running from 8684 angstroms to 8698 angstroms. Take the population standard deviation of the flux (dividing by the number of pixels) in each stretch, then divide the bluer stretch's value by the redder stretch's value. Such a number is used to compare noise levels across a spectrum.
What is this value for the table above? 1.6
